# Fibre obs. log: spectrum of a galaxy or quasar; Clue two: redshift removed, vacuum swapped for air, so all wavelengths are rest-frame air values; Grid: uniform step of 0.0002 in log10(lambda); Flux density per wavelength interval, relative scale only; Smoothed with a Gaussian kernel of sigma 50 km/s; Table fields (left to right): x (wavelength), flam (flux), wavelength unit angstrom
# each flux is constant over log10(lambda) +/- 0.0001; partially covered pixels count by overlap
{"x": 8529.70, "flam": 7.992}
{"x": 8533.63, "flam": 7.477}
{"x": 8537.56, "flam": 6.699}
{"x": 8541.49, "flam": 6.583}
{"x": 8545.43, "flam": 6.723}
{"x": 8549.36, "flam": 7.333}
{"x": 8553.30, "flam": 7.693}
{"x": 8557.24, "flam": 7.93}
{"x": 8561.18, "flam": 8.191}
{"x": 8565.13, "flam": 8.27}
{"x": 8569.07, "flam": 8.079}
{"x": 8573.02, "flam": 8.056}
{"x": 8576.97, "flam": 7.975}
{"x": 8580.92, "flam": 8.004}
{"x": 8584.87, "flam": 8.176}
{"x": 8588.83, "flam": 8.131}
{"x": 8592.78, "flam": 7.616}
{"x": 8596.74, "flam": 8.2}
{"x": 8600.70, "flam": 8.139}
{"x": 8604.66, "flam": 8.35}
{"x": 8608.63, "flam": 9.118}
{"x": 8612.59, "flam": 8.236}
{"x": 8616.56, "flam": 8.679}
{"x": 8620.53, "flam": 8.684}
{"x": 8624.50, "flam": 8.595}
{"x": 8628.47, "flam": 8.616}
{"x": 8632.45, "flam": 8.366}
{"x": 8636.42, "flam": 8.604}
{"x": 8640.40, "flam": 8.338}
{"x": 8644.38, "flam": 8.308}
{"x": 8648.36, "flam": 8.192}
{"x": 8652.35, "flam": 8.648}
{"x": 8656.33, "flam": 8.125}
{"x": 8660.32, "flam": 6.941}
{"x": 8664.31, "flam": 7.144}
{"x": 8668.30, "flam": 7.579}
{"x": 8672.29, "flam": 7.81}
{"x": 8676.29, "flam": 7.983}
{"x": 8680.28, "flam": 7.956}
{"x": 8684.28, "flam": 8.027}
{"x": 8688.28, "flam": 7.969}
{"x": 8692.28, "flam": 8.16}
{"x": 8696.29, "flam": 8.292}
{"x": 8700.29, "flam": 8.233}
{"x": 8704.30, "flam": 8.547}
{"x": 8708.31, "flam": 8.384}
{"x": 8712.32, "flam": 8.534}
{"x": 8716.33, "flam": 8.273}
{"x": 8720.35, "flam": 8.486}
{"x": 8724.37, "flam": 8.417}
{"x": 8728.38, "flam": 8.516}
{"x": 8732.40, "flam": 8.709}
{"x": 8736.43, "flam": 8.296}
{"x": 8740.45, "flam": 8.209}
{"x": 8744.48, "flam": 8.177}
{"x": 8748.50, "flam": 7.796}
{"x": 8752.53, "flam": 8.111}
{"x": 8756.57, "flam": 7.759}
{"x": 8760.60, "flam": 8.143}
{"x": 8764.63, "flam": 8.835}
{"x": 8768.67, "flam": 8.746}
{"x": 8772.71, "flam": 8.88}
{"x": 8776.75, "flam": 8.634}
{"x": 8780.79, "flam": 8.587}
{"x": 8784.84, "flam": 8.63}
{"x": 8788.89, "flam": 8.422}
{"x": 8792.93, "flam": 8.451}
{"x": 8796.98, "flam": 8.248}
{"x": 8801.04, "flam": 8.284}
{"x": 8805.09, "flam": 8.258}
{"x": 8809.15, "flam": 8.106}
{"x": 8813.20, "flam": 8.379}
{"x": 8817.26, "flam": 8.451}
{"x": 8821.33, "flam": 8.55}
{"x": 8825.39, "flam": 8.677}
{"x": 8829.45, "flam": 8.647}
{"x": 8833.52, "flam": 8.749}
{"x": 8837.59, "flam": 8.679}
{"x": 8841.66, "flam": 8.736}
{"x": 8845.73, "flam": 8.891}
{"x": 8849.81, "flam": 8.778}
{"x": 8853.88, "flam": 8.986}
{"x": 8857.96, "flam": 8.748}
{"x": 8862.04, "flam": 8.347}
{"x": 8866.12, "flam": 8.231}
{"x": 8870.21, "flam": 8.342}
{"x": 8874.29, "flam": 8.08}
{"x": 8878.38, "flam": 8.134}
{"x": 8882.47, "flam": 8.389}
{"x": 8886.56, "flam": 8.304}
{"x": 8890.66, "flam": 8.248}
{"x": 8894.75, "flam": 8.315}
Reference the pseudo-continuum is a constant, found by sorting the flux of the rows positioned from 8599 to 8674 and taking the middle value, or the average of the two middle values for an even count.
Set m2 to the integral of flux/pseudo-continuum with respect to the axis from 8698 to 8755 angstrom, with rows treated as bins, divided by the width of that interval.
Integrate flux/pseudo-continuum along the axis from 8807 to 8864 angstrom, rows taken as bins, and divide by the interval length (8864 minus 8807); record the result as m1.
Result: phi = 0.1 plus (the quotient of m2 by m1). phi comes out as 1.07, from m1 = 1.034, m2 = 1.00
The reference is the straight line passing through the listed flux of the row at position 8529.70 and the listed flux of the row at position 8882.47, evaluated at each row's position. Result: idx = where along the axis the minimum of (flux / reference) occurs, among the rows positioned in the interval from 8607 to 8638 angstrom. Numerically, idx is 8612.59 angstrom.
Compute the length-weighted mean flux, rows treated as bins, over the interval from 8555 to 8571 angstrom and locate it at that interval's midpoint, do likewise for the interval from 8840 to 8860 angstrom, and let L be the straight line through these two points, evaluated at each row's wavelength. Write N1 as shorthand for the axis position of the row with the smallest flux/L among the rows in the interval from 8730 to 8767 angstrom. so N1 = 8756.57 angstrom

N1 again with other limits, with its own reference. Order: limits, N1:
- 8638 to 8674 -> 8660.32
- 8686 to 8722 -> 8688.28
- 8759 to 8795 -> 8760.60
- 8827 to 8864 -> 8862.04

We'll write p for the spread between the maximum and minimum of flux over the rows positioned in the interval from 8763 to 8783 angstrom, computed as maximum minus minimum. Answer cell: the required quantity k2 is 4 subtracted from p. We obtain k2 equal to -3.71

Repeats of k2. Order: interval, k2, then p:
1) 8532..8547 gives -3.11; 0.9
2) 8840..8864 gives -3.36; 0.6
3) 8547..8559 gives -3.40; 0.6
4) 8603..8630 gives -3.12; 0.9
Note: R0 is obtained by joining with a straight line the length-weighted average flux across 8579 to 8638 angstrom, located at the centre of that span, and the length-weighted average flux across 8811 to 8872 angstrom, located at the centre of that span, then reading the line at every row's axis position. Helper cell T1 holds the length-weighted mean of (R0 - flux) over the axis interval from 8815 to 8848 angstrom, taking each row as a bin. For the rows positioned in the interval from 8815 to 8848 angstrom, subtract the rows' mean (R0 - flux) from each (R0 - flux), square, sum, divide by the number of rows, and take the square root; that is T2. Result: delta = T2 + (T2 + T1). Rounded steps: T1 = -0.07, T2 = 0.11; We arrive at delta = 0.2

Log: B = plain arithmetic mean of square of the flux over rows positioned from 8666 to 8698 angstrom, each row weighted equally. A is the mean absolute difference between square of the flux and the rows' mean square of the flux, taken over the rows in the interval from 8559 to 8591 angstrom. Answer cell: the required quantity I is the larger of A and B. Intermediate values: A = 1.3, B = 64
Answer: 64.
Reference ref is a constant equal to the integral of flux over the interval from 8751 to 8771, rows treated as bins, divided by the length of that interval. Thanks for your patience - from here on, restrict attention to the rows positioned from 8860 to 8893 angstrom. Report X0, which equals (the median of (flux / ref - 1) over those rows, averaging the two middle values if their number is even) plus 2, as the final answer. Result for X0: 1.99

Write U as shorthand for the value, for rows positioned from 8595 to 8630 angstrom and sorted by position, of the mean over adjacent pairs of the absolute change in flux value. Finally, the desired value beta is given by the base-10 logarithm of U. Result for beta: -0.51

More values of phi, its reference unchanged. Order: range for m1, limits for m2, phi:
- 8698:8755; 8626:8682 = 1.07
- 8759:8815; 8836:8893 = 1.10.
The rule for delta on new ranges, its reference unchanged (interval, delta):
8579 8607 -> 0.7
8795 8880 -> 0.6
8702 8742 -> 0.3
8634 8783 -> 1.0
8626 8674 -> 1.5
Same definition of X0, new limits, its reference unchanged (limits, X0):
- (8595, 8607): 1.98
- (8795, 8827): 2.00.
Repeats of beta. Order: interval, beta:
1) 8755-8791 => -0.64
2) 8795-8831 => -0.99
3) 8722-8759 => -0.63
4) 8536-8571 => -0.60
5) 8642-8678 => -0.38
